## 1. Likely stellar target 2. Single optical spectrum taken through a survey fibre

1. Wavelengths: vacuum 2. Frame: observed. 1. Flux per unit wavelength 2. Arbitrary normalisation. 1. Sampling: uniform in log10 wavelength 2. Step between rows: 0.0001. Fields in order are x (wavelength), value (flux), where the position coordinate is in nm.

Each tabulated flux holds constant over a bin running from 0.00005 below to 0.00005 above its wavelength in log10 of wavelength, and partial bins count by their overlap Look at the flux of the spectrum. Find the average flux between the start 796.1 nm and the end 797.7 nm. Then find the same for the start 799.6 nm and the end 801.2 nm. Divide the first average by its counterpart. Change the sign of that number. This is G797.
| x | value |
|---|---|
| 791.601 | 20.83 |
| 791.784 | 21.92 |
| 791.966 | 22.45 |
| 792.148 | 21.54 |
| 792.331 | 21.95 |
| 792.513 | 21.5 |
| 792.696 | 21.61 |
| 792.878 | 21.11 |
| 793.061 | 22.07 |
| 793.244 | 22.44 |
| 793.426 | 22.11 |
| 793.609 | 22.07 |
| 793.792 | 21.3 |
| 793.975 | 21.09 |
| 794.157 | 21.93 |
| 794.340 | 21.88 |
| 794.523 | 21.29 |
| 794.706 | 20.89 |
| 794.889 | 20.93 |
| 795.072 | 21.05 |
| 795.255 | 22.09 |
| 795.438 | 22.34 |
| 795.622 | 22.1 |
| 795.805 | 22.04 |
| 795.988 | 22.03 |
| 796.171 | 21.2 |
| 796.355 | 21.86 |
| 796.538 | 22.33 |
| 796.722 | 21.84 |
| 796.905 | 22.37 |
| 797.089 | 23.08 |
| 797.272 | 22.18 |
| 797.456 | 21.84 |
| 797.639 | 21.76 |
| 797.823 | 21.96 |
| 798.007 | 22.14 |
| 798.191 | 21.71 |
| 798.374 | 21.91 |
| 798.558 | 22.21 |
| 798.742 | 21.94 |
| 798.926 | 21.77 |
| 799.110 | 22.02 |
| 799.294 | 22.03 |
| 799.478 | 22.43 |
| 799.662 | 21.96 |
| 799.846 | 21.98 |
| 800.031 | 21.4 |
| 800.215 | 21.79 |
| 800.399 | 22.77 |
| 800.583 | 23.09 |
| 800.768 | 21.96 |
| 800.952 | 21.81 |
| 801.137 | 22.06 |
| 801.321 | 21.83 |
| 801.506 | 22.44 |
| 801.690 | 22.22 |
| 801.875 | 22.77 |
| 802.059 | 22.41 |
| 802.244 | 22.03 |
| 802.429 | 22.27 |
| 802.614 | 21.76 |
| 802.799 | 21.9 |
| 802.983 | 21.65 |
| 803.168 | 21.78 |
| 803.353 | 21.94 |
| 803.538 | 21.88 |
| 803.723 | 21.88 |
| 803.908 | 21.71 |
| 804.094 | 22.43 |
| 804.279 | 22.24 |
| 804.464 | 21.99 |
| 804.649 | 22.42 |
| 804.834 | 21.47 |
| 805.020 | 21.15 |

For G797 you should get -1.00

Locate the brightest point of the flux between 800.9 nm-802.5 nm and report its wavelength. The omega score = 801.875 nm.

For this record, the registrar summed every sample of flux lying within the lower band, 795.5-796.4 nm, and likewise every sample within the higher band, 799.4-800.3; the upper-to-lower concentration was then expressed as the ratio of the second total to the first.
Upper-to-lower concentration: 1.003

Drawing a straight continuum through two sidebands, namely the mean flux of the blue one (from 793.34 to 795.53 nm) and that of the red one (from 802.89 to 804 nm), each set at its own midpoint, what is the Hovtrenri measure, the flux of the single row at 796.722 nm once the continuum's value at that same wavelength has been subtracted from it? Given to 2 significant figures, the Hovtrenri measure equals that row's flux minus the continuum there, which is 0.20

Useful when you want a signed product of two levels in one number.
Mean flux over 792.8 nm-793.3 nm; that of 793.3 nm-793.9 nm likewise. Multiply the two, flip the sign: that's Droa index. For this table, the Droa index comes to -477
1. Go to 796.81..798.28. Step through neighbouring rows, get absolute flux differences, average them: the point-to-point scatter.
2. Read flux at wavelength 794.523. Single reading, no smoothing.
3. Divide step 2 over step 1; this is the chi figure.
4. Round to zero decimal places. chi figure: 52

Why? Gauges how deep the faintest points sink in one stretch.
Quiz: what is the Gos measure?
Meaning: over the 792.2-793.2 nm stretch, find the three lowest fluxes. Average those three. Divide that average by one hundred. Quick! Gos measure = 0.214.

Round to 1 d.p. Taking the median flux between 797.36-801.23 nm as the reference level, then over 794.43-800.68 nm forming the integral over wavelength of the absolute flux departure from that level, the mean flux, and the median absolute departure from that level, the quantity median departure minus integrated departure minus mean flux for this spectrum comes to -24.0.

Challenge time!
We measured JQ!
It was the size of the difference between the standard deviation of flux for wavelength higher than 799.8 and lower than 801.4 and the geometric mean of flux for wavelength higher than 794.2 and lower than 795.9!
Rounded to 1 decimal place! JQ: 21.1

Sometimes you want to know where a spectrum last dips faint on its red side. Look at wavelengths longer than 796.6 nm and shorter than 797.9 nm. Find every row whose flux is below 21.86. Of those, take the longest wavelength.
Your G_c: 797.639 nm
